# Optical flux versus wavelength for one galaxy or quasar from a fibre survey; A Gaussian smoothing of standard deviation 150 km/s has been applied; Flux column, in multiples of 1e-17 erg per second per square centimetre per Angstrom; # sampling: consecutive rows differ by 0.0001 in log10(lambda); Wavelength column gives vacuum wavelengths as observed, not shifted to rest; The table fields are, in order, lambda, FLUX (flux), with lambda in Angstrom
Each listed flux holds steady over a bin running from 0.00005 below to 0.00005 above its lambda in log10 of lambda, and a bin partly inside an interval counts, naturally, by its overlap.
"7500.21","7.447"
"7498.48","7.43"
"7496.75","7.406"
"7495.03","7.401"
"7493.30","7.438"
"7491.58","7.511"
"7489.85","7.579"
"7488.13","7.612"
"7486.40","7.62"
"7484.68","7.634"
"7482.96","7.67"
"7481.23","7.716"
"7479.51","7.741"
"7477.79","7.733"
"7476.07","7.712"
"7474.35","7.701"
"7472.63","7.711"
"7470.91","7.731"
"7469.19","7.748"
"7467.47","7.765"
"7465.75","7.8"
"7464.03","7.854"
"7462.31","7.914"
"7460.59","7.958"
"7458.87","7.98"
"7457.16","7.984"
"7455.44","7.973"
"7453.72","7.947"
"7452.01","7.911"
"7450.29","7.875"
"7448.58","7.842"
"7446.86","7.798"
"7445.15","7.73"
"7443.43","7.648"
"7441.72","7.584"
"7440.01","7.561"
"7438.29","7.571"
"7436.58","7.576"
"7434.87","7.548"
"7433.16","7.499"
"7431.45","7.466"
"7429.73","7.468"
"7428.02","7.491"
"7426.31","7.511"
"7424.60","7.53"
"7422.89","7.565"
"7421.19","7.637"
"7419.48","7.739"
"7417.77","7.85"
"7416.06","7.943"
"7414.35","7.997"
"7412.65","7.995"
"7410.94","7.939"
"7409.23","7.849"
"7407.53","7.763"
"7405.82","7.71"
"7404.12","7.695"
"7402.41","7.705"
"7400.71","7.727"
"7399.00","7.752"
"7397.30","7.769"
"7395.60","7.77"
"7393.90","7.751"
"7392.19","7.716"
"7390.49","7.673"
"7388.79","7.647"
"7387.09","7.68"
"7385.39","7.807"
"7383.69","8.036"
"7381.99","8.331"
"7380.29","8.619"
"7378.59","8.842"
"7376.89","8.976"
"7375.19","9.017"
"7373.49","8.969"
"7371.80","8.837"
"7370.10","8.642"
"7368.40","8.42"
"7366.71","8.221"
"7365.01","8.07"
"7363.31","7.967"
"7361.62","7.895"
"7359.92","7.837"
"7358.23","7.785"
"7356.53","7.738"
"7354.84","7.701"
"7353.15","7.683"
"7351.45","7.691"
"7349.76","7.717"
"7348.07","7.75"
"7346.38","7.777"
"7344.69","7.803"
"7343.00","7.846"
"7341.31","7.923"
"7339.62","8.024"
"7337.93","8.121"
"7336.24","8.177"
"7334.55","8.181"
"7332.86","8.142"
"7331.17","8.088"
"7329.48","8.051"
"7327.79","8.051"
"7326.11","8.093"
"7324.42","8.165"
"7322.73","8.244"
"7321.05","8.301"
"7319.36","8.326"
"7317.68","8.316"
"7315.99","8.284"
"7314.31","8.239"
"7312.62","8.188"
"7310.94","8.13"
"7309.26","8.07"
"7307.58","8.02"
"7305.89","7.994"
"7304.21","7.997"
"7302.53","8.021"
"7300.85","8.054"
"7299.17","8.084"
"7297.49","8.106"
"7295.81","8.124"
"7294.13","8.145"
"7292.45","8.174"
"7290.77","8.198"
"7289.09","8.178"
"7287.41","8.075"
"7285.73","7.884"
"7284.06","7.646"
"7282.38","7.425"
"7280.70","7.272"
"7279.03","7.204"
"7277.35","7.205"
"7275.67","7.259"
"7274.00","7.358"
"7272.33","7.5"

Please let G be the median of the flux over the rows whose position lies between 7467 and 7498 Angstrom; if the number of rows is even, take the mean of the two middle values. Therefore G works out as 7.69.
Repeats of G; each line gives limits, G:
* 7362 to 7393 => 8.28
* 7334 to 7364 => 7.82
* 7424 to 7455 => 7.57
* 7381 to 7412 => 7.75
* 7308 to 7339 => 8.17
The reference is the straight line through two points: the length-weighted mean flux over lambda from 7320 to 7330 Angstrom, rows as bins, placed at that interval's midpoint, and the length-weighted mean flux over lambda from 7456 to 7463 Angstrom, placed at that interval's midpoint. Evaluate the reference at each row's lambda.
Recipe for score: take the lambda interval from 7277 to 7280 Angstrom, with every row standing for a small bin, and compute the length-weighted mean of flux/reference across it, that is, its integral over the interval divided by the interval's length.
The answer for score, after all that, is 0.88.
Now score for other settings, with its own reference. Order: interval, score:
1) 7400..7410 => 0.96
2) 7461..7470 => 0.98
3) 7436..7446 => 0.95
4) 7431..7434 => 0.94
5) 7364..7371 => 1.03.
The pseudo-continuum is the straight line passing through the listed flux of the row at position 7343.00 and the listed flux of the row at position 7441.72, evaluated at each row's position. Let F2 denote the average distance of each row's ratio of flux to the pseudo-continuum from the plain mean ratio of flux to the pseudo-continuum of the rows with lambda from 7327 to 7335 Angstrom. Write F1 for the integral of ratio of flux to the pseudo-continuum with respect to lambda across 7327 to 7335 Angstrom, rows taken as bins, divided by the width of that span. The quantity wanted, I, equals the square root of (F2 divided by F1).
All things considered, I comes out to 0.081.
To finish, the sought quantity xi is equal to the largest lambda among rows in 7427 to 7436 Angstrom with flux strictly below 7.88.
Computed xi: 7434.87 Angstrom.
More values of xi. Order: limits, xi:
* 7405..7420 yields 7419.48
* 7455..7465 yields 7464.03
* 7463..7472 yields 7470.91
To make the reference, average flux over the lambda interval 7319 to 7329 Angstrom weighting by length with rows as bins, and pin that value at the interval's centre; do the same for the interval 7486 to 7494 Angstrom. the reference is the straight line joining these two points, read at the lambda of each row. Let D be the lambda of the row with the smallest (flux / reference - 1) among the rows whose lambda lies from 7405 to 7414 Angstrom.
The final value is 7405.82 Angstrom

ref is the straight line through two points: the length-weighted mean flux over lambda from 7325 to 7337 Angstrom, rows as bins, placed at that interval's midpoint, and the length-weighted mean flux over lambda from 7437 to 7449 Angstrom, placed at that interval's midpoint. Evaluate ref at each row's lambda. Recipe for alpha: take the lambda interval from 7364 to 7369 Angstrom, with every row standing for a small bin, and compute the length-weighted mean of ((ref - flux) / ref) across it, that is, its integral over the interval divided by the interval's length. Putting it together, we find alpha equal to -0.032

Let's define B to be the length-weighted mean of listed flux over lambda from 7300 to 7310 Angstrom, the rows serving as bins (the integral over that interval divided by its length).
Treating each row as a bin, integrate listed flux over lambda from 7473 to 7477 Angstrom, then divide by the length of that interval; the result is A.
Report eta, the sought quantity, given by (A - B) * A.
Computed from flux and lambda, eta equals -2.4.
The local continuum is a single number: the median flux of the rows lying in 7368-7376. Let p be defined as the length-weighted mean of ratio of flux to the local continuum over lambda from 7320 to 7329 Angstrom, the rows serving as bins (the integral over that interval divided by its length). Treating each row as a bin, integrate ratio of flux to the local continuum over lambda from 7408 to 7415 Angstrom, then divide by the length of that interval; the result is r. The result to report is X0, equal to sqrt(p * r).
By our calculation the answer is 0.91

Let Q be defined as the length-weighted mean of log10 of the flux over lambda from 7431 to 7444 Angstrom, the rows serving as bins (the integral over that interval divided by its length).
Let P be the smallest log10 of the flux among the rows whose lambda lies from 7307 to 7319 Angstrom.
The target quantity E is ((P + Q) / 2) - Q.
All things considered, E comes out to 0.013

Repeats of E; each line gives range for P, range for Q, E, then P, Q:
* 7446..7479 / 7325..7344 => -0.010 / 0.887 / 0.906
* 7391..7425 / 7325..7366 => -0.011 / 0.877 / 0.899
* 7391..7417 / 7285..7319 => -0.012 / 0.886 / 0.909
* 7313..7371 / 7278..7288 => 0.003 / 0.886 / 0.879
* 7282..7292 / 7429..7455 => -0.007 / 0.871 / 0.885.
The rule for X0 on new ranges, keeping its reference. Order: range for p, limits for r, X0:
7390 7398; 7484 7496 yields 0.86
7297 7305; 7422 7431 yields 0.88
